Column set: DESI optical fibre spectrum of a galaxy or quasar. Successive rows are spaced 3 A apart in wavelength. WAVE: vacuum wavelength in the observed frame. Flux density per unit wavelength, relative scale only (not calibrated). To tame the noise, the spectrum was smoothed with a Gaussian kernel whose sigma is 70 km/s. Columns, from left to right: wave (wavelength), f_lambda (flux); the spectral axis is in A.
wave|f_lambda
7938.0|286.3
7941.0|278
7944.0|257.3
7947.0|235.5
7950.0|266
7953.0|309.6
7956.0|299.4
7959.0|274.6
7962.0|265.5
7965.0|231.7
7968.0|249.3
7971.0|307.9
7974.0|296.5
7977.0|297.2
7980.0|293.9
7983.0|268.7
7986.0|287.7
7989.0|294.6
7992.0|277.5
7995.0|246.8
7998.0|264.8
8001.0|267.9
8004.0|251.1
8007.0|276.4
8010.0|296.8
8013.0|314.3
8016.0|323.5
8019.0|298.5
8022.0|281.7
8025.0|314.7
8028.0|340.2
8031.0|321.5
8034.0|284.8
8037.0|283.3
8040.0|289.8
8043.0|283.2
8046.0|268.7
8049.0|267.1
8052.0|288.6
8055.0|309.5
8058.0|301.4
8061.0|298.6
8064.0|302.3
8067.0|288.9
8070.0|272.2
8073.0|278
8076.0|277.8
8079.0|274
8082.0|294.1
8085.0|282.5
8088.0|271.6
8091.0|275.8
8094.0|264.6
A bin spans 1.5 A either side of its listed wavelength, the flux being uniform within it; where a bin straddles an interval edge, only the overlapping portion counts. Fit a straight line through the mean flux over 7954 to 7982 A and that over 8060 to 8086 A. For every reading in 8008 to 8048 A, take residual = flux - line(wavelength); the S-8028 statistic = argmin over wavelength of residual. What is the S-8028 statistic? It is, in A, 8046.0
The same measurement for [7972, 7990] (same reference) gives 7983.0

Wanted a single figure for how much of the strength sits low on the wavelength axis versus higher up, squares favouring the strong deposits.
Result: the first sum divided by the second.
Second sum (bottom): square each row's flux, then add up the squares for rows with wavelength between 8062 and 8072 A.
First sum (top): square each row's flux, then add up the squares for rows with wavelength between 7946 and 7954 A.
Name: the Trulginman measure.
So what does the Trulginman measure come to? 0.89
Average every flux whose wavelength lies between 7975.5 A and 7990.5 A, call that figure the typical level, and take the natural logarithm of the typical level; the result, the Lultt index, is 5.66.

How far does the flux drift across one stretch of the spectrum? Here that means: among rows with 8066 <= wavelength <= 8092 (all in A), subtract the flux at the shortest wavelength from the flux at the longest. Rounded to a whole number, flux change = -13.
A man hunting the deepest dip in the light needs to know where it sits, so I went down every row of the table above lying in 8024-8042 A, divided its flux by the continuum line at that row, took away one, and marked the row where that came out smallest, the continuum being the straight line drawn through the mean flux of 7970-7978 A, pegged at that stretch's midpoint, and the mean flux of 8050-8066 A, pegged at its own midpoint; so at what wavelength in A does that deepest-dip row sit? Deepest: 8037.0 A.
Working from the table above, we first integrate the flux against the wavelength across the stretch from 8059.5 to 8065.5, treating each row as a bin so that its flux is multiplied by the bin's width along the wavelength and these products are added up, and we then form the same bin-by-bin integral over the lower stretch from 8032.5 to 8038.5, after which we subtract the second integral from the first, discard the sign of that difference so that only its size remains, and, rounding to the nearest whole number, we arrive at 98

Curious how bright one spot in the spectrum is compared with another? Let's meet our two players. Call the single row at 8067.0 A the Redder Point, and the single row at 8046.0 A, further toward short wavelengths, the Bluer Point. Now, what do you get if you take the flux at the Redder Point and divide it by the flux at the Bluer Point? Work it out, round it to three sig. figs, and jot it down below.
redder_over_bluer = 1.08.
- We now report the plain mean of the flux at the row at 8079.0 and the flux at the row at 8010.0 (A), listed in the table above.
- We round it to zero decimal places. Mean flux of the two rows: 285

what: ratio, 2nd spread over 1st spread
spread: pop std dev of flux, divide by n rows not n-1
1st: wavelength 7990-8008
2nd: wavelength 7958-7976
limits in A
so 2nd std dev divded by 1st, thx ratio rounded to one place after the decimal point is 2.2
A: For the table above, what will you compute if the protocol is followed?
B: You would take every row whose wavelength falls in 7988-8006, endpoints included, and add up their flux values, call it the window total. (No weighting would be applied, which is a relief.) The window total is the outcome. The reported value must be 1603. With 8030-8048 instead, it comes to 1731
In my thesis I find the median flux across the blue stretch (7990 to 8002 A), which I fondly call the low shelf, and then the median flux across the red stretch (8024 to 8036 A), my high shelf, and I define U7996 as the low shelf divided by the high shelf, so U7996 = 0.84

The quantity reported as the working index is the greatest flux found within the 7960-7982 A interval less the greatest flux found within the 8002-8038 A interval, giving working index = -32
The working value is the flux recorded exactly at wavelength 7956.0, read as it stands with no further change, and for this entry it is 299.4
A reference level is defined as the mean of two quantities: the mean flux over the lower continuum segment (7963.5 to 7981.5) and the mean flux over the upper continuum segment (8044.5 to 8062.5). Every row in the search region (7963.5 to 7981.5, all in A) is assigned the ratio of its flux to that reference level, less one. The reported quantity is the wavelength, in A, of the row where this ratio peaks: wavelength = 7971.0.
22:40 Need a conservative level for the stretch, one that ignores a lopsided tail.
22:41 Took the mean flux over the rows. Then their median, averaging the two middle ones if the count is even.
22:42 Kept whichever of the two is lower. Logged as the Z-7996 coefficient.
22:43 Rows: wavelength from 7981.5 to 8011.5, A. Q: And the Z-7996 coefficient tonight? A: 273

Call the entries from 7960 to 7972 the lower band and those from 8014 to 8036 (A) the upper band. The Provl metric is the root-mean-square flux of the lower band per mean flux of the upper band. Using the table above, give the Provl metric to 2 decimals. 0.86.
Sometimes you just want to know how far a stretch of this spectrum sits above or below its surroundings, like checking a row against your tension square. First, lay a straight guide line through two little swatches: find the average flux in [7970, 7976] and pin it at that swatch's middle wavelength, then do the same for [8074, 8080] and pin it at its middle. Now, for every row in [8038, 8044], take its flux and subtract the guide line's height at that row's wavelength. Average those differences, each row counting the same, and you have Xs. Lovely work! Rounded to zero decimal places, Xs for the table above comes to 2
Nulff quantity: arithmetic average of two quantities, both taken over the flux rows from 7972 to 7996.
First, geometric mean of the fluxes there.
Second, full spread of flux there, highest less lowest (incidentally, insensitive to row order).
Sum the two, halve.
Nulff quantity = 166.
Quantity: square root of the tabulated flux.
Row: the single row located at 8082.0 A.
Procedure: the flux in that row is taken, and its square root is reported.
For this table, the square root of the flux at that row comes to 17.1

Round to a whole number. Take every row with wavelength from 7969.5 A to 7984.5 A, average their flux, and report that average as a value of 293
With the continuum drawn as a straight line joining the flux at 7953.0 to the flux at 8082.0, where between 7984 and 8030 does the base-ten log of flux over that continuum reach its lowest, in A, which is 7995.0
